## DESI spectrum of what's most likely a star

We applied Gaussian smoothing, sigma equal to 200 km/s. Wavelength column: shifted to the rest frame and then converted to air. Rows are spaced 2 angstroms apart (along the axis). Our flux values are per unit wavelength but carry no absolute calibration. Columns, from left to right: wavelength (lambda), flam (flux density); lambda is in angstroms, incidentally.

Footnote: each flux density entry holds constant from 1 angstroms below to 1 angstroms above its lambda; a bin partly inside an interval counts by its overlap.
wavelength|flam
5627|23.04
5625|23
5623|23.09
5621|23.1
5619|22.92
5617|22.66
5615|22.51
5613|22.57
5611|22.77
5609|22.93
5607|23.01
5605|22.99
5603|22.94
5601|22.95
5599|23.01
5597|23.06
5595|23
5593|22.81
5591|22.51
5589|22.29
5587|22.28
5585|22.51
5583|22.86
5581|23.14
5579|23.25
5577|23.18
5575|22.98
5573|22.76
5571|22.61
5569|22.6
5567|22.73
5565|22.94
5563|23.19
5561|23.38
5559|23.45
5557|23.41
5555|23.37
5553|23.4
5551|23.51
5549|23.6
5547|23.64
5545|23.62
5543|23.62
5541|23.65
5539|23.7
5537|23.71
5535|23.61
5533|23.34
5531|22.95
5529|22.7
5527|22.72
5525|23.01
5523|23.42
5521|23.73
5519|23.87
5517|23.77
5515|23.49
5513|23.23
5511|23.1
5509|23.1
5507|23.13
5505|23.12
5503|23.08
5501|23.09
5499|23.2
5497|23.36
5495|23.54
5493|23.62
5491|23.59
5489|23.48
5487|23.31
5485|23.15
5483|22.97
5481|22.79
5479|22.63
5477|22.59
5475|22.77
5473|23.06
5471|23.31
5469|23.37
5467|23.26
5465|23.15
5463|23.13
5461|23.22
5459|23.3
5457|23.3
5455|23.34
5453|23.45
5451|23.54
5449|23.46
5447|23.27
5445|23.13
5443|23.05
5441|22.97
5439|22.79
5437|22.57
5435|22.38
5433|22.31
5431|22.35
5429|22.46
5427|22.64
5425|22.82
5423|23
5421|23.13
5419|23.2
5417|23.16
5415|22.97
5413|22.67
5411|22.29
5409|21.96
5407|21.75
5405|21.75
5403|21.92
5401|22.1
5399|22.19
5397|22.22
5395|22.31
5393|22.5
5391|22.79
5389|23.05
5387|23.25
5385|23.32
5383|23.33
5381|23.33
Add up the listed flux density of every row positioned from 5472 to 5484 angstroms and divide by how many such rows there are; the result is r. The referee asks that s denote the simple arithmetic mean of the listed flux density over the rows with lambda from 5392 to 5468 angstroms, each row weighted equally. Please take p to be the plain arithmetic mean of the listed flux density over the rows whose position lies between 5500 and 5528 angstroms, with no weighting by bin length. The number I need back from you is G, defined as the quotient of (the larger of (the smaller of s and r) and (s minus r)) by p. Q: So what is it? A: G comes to 0.98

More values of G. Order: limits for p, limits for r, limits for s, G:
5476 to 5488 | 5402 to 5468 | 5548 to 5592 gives 1.00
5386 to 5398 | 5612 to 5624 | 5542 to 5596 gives 1.01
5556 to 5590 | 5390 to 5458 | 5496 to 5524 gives 0.99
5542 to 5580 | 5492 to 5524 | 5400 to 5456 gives 0.98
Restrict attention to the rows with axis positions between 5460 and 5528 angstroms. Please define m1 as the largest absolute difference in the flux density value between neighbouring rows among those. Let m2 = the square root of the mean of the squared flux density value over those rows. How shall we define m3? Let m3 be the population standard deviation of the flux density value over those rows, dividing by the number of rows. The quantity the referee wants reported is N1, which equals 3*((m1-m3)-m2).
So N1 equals -69.4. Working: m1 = 0.41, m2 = 23.2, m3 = 0.309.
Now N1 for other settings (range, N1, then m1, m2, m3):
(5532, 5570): -70.3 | 0.27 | 23.4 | 0.312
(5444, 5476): -69.4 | 0.29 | 23.3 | 0.178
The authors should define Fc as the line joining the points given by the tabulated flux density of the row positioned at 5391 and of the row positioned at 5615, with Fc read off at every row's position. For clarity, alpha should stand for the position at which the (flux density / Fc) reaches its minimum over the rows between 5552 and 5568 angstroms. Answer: 5567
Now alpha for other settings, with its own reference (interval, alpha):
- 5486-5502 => 5501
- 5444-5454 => 5445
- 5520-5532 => 5529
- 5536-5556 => 5555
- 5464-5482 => 5477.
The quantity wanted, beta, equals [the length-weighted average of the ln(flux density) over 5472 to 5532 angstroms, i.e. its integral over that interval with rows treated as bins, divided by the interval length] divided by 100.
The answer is 0.0314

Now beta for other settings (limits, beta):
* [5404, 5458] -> 0.0313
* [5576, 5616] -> 0.0313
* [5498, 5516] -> 0.0314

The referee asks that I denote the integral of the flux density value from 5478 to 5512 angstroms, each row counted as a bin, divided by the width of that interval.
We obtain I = 23.2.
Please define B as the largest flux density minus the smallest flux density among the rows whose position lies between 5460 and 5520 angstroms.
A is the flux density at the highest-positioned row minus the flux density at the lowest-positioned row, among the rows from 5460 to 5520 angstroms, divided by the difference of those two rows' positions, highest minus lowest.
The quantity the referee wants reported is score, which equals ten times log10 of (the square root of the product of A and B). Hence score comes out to -9.2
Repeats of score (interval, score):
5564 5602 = -17.8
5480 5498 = -7.6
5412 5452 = -7.8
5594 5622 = -13.2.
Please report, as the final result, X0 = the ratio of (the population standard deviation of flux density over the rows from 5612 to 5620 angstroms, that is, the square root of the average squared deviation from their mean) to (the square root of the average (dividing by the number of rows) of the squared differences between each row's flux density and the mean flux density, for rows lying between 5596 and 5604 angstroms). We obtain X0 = 3.2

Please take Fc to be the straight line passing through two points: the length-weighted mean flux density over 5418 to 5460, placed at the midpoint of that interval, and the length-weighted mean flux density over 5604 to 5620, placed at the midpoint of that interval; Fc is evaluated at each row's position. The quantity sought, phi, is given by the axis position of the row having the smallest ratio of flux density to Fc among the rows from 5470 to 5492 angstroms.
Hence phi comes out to 5477 angstroms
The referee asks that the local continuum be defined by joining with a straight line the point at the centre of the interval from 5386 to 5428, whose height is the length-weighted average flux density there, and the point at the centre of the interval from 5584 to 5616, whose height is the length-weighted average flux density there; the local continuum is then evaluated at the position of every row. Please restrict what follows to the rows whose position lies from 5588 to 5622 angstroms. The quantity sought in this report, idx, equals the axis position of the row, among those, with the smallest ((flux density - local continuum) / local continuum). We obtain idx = 5589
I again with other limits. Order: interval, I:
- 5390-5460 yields 22.7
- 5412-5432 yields 22.8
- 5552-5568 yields 23.2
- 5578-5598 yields 22.8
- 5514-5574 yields 23.3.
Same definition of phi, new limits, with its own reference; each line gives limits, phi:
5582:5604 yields 5587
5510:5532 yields 5529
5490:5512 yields 5503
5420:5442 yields 5433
